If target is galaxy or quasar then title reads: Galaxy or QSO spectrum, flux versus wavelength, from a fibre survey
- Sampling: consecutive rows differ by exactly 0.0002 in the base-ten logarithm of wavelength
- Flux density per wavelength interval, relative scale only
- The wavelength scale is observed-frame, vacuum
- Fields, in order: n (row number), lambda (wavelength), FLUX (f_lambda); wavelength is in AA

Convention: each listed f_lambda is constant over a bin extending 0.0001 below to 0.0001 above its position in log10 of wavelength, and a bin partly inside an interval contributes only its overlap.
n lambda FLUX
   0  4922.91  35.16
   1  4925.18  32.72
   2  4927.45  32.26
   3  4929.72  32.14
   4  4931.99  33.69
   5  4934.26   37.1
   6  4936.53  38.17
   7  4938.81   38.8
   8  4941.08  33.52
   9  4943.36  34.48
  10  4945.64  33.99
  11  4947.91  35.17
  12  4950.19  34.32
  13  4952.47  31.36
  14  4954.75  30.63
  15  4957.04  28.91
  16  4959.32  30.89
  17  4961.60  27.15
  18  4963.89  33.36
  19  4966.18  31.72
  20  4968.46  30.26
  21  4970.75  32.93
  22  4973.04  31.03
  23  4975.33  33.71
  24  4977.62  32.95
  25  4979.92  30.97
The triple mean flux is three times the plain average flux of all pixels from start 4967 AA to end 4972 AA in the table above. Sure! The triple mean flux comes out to 95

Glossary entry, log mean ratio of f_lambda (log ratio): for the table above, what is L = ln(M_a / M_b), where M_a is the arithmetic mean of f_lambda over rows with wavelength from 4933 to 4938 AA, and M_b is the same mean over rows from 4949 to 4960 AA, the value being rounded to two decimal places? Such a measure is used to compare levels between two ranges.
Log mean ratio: 0.19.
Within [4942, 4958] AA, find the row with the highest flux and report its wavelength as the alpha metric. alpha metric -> 4947.91 AA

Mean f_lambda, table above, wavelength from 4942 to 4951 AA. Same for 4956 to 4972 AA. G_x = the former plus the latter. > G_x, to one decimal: 65.2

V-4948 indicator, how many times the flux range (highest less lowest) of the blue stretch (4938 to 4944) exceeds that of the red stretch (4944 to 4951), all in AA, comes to 4.5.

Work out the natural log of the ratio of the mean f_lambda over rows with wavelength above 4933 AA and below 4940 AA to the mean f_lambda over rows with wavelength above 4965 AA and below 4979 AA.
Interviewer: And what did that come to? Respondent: 0.17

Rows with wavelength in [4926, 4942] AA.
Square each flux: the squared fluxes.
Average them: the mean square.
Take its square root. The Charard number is 35.2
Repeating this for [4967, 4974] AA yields 31.4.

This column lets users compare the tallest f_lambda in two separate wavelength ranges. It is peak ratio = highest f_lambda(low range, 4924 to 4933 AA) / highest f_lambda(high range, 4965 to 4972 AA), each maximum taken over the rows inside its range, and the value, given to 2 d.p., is 1.02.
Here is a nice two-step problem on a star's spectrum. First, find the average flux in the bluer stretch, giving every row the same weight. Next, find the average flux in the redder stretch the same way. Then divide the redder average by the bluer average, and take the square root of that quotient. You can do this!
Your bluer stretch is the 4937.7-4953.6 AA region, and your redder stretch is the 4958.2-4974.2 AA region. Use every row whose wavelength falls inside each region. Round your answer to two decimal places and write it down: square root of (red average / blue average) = 0.95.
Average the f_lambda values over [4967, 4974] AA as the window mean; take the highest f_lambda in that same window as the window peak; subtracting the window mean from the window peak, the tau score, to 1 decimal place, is 1.5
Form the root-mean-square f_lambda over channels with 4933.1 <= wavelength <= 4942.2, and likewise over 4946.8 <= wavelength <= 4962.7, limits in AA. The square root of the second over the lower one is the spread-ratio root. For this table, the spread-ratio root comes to 0.921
